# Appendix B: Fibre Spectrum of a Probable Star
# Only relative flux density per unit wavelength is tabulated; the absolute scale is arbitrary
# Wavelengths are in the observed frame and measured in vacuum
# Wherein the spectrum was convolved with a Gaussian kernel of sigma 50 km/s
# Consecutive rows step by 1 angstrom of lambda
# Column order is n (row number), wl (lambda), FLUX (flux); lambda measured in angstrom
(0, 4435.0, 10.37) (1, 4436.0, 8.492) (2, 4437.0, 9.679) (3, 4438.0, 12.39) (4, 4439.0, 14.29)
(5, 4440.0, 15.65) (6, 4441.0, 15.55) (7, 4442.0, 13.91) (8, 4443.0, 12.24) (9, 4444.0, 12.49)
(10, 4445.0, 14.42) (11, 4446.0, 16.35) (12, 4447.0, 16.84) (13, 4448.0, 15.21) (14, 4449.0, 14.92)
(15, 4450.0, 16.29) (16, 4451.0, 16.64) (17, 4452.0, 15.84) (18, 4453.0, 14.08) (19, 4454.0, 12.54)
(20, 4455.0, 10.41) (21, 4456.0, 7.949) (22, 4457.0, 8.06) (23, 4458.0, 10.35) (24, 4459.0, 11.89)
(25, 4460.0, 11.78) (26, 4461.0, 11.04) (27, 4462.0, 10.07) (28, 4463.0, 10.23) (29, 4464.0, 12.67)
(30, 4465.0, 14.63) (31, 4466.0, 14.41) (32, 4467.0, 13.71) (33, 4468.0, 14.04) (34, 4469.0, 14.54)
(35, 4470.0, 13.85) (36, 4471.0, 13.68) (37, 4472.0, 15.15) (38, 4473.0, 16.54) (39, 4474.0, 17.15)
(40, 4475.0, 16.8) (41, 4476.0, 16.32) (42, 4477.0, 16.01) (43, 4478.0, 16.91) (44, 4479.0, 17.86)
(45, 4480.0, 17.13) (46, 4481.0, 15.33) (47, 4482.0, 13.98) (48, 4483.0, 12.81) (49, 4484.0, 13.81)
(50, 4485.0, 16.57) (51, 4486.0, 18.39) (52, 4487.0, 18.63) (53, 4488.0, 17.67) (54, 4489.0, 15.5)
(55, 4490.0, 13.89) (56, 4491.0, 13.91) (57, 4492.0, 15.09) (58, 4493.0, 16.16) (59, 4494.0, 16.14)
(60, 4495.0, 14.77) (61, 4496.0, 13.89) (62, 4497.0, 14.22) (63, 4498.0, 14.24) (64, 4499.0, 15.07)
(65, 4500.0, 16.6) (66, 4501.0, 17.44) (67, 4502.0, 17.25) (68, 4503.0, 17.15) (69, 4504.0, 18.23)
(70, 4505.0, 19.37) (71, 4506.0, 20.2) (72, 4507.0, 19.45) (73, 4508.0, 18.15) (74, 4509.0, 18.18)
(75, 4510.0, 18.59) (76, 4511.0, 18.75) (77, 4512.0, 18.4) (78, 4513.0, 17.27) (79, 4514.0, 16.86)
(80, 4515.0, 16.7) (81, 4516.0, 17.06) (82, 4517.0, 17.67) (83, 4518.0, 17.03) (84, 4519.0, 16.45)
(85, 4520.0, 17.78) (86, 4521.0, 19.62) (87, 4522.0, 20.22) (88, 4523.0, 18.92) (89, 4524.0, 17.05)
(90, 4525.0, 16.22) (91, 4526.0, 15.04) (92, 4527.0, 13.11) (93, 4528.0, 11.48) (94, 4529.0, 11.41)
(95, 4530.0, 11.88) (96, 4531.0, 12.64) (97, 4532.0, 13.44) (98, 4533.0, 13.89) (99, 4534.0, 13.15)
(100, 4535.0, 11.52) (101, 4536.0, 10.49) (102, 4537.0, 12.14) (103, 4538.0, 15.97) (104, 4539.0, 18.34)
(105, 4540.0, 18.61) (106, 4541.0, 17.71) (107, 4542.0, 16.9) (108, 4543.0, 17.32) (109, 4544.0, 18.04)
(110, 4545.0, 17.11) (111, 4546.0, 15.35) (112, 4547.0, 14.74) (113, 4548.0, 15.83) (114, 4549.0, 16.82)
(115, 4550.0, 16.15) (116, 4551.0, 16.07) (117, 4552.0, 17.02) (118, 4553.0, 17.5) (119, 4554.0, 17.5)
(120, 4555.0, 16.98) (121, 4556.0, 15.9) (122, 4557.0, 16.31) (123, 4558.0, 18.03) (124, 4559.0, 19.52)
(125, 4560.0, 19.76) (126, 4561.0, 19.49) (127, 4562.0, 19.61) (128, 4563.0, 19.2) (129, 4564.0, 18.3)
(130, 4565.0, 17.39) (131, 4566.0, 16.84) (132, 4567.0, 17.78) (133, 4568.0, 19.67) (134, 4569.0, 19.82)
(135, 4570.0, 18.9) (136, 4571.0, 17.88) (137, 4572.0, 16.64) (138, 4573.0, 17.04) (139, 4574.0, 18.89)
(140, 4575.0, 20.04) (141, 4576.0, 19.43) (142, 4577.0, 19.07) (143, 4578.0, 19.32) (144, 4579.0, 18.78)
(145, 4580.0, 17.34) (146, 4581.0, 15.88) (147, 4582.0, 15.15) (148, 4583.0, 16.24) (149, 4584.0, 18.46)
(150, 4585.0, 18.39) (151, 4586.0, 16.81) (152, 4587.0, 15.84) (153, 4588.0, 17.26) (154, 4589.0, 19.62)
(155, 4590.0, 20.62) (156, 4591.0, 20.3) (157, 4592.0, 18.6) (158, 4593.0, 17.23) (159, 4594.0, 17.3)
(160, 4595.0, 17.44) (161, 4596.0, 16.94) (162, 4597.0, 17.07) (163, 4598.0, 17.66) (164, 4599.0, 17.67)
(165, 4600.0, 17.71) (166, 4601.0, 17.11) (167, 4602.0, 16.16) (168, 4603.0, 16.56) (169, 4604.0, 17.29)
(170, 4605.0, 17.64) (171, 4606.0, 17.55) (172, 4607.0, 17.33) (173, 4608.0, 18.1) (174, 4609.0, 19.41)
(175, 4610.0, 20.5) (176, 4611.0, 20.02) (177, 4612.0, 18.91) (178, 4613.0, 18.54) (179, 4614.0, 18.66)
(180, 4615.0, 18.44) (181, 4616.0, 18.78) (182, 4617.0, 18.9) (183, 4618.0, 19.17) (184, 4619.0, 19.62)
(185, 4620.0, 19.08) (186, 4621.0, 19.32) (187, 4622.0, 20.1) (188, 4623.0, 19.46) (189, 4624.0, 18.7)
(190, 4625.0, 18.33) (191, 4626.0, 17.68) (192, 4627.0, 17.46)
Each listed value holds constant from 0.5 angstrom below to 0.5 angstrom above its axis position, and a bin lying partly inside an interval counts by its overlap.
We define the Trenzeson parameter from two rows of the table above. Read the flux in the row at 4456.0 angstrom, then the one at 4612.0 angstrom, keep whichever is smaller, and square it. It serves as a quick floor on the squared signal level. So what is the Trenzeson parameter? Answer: 63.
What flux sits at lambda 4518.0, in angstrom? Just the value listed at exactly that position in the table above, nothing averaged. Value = 17.03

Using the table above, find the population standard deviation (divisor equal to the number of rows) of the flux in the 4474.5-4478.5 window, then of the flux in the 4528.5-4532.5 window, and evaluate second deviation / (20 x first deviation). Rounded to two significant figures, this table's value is 0.11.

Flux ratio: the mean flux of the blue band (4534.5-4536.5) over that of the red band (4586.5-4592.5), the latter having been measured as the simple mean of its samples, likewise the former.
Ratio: 0.59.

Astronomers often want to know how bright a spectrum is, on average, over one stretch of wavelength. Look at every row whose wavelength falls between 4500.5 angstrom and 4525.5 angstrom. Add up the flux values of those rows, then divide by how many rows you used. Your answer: 18.0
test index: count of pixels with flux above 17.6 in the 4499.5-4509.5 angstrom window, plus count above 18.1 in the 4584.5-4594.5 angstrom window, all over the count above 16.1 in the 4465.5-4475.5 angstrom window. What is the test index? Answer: 3.7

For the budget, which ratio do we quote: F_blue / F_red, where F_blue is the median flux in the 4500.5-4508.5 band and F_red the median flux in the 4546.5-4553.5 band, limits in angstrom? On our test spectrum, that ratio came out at 1.13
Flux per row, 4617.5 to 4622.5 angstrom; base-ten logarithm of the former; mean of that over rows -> 1.29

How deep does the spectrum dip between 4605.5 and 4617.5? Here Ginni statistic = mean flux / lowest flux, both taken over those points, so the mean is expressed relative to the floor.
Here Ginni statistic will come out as 1.08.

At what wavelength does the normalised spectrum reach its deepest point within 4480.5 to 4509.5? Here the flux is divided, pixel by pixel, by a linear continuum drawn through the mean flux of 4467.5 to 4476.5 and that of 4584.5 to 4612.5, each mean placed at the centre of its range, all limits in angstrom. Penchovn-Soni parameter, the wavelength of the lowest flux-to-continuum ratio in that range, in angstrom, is 4483.0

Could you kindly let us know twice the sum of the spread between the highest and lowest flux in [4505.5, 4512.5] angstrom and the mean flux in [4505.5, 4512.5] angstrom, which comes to 42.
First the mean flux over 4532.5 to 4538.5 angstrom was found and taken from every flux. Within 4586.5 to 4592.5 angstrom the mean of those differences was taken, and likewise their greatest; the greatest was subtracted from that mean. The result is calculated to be -1.9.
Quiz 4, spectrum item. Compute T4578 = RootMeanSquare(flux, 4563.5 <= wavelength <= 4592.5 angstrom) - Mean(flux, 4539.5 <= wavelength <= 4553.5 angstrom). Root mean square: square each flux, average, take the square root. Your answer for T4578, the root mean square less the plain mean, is 1.4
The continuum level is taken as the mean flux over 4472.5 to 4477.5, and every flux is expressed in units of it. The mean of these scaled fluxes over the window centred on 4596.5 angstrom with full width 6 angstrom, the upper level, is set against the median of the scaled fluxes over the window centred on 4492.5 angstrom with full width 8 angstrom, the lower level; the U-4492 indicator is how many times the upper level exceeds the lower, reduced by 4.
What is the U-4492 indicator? -2.8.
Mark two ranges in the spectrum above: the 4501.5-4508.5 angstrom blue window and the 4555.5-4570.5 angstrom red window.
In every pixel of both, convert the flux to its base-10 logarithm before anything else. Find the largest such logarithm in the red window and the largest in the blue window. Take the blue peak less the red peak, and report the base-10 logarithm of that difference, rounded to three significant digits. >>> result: -2.08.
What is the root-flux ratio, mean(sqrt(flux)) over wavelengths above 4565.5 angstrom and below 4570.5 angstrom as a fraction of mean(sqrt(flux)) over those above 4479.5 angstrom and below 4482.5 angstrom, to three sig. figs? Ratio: 1.10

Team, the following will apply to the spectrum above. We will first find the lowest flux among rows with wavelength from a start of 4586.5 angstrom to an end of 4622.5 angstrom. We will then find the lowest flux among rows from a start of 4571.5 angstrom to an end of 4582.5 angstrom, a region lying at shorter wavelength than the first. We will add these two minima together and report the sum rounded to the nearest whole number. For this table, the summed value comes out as 31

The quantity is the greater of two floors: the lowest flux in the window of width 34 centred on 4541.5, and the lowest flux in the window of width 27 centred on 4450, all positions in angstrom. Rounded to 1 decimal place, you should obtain 10.5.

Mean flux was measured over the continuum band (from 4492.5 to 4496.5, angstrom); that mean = 15.2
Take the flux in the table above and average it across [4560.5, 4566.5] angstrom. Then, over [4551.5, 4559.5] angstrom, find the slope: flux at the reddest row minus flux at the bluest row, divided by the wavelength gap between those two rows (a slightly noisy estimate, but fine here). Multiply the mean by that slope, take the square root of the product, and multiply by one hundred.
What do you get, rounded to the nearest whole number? 257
